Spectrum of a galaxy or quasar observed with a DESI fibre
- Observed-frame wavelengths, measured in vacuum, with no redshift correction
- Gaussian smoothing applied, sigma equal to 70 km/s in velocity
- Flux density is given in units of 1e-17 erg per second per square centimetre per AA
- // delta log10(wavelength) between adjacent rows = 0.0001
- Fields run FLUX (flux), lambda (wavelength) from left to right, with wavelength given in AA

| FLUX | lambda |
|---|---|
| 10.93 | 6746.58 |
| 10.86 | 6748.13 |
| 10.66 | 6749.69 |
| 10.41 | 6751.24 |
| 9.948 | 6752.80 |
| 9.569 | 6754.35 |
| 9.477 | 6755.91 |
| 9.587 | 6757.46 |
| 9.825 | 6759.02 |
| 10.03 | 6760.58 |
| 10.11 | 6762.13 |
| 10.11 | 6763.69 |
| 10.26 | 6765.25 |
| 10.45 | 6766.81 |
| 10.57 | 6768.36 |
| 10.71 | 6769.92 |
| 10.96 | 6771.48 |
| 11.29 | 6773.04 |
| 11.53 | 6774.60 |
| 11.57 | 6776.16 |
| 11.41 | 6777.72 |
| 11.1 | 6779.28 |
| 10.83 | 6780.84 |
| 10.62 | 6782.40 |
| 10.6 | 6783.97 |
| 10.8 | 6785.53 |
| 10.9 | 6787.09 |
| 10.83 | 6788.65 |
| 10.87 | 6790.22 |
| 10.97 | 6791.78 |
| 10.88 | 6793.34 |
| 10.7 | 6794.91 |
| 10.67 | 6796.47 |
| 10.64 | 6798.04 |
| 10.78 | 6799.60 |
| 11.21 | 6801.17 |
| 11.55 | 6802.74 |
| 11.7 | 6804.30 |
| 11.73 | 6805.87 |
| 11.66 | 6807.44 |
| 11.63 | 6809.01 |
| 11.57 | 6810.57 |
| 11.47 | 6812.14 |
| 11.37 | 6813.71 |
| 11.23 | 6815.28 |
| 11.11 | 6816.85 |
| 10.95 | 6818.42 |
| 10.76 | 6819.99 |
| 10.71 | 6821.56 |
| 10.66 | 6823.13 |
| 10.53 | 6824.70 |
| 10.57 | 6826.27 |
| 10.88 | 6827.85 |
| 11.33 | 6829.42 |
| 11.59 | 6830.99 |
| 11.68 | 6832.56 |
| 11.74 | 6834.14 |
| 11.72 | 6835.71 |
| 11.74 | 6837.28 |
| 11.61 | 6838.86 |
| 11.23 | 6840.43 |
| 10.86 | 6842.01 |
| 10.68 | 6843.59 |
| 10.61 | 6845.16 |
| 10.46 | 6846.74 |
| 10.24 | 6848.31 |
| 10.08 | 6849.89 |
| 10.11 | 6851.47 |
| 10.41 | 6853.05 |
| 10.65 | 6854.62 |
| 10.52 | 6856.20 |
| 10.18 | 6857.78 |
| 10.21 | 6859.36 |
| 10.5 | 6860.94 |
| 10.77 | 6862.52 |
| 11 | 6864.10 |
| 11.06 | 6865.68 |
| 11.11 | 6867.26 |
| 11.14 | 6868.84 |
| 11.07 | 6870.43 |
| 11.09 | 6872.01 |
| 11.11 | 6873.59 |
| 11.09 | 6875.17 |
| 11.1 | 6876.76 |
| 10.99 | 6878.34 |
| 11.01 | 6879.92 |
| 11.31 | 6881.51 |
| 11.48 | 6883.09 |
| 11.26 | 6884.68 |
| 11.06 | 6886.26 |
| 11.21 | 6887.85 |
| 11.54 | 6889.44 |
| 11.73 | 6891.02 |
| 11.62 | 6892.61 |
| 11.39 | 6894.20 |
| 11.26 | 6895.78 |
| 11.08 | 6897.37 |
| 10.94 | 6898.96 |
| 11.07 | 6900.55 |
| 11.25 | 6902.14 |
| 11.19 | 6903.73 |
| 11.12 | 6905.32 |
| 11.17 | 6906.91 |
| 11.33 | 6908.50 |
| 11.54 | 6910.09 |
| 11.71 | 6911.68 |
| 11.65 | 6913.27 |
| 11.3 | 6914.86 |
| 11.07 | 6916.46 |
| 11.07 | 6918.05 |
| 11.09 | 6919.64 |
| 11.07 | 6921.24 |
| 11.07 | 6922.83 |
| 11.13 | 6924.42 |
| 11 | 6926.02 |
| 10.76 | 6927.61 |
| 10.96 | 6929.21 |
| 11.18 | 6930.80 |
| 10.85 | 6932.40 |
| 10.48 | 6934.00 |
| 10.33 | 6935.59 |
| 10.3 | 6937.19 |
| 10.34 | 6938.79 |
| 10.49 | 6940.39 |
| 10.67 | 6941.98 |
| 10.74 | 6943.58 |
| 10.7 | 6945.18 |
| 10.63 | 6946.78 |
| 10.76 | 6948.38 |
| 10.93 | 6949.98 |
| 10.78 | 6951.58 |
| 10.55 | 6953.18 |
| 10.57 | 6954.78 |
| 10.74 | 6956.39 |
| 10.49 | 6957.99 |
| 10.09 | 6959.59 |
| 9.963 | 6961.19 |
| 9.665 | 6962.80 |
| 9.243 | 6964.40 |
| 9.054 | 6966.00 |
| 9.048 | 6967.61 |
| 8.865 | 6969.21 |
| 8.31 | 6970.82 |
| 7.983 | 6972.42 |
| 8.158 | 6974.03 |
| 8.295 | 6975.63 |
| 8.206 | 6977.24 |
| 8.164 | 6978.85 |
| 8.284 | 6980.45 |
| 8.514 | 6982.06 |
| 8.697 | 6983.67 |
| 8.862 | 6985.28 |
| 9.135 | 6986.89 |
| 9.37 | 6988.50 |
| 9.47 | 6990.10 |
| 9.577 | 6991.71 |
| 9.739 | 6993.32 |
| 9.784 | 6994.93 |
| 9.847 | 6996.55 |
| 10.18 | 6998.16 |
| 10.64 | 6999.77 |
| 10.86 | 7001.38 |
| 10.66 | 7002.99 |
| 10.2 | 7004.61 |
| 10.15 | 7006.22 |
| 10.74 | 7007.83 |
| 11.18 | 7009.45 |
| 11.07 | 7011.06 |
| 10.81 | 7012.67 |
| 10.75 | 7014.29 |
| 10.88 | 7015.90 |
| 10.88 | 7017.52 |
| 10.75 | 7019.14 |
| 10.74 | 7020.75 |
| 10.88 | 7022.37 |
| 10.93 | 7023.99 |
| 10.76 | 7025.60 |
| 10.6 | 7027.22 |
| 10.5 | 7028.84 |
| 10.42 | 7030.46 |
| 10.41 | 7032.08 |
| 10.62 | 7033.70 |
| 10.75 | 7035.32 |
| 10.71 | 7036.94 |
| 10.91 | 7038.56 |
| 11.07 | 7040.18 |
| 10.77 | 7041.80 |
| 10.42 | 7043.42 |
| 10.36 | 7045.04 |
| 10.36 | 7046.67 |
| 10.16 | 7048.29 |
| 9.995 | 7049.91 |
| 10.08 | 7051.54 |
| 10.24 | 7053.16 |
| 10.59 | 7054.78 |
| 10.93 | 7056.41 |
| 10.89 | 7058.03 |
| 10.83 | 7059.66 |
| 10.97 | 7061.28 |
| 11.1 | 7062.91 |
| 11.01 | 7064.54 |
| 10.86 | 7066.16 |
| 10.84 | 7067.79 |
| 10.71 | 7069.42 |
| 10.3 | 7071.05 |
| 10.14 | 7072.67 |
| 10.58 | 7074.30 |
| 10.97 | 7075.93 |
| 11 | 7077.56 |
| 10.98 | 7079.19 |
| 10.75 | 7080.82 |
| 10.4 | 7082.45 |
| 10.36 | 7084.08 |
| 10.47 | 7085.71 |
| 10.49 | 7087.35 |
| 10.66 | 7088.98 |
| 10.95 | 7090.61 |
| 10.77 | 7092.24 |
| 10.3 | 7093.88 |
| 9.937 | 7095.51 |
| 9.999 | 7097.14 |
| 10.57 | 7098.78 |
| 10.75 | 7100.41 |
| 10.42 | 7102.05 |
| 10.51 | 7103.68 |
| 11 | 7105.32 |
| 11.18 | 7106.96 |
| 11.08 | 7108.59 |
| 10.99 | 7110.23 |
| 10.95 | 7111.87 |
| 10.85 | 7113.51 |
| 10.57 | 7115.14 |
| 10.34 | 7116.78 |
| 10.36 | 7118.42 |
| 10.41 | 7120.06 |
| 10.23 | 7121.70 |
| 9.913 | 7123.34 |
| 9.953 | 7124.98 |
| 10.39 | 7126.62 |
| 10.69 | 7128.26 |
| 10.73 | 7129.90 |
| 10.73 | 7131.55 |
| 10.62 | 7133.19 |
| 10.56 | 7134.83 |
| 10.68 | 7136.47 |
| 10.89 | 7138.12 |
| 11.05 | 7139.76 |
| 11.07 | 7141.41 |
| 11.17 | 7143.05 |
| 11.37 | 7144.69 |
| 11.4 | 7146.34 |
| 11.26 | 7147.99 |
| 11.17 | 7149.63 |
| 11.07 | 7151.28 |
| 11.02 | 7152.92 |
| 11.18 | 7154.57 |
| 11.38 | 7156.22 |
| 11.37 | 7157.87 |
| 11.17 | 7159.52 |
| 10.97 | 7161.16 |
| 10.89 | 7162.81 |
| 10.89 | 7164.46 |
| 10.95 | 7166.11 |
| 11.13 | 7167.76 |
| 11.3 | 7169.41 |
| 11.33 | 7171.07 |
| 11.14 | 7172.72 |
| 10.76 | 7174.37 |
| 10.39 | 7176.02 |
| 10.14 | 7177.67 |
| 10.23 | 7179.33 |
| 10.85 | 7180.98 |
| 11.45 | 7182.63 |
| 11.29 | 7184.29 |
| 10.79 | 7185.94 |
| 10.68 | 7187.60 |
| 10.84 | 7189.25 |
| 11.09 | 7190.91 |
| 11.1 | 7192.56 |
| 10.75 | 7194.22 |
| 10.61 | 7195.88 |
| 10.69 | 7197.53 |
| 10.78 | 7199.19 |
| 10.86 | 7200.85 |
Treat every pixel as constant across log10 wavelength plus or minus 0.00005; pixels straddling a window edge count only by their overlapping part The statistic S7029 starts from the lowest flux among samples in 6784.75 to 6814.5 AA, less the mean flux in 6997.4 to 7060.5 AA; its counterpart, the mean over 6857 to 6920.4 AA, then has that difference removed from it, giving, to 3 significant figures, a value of 11.1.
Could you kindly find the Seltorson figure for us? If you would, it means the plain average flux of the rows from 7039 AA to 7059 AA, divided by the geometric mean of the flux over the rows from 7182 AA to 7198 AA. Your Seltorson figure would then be 0.96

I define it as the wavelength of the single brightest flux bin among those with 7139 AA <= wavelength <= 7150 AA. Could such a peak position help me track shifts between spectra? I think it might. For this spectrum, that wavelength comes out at 7146.34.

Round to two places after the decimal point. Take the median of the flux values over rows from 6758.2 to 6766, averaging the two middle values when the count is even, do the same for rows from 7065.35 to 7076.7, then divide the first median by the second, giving 0.94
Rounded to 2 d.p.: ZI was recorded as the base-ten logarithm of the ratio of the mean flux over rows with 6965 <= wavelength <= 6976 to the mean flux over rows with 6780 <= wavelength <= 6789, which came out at -0.10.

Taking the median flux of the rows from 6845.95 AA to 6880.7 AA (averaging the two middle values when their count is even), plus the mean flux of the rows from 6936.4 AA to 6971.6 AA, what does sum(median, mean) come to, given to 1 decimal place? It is 21.0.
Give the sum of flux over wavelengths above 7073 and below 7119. 298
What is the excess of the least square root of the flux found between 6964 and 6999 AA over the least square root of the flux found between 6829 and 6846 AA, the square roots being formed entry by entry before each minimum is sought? -0.43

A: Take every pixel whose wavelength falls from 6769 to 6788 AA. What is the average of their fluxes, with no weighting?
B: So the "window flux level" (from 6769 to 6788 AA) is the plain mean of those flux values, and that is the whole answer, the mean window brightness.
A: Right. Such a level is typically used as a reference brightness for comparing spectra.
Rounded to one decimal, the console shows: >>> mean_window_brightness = 11.0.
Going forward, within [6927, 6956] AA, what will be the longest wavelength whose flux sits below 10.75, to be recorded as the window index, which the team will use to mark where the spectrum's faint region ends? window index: 6954.78 AA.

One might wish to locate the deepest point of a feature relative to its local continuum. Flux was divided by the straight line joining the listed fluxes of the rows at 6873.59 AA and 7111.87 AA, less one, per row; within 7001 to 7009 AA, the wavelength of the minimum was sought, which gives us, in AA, 7006.22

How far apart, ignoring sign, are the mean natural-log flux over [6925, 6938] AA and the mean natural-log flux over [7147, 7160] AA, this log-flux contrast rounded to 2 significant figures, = 0.043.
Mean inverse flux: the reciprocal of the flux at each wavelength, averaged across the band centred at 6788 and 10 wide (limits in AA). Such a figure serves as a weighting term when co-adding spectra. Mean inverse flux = 0.0924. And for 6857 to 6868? 0.0937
